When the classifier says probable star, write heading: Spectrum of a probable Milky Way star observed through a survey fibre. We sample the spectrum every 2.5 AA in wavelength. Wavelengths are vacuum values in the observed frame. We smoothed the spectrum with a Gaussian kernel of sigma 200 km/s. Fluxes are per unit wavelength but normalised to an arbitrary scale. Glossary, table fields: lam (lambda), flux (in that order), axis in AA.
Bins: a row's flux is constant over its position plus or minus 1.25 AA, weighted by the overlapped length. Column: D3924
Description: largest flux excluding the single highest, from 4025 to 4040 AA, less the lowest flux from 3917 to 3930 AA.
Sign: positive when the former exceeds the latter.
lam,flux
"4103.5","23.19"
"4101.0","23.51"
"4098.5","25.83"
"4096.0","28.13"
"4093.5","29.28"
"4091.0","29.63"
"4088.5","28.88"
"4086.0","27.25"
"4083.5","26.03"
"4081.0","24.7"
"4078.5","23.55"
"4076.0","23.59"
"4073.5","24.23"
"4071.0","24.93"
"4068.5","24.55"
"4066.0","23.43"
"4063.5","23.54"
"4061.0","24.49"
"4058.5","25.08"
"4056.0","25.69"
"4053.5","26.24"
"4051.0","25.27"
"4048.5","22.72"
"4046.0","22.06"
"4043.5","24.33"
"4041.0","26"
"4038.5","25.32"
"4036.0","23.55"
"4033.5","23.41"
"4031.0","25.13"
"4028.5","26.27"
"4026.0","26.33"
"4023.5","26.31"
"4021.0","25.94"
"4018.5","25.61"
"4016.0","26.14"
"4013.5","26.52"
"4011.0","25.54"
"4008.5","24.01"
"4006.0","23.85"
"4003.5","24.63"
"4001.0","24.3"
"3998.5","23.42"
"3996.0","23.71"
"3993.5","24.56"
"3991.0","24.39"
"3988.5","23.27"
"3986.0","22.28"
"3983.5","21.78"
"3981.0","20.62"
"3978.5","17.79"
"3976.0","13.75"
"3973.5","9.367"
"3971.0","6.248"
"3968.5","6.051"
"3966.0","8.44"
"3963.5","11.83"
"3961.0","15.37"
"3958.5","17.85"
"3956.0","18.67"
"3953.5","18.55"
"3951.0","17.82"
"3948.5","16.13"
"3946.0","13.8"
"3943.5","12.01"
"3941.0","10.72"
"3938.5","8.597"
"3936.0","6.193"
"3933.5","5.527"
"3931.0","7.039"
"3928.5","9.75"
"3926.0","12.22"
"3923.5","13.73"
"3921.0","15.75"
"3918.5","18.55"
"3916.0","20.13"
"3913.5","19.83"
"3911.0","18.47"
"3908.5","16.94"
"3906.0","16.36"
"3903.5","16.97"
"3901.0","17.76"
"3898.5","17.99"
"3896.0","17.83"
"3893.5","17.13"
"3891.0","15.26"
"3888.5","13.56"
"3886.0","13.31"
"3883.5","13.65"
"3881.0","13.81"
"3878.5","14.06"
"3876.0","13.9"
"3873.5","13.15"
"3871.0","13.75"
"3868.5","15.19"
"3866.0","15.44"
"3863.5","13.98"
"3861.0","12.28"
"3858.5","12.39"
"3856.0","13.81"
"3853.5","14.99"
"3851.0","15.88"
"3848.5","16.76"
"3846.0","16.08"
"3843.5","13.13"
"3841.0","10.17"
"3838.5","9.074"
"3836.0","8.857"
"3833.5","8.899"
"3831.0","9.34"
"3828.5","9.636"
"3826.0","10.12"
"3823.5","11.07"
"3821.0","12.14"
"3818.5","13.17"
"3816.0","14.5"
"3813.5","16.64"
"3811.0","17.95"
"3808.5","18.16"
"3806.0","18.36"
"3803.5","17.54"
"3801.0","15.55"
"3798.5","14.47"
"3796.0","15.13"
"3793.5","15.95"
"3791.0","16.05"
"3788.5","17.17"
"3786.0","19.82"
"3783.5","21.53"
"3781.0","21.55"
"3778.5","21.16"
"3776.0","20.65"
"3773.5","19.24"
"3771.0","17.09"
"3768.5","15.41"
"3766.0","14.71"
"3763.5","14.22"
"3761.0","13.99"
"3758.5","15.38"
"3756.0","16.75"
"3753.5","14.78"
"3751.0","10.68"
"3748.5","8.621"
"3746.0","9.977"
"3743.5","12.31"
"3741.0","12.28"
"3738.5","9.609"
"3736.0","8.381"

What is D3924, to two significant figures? 17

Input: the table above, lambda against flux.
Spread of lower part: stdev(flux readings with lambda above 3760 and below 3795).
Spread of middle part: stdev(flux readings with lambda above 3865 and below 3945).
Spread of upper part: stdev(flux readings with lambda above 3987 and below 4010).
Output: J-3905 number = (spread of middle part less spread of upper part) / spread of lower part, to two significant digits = 1.2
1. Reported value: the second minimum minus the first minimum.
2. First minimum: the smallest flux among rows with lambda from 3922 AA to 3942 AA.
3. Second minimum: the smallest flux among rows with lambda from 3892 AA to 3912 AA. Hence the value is 11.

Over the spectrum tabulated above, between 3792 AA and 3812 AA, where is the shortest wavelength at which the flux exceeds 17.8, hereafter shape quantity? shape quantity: 3806.0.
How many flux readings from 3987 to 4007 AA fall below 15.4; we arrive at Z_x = 0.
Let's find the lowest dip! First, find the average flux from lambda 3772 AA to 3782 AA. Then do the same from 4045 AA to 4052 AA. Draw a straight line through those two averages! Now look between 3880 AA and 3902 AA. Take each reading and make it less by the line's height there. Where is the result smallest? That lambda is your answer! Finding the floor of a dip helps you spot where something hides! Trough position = 3886.0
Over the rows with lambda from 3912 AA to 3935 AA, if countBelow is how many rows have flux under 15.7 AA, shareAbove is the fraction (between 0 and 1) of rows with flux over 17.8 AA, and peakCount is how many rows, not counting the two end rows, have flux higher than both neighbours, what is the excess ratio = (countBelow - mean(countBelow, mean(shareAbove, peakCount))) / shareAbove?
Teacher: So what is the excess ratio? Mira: 6.5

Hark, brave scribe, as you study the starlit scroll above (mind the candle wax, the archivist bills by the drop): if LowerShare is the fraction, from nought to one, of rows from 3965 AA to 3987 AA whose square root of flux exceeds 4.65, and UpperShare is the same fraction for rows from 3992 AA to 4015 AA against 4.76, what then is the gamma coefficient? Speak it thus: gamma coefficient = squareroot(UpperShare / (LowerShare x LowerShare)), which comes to 4.5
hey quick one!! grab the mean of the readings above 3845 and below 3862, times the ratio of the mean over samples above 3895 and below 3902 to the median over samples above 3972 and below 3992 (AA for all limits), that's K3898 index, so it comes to 12.3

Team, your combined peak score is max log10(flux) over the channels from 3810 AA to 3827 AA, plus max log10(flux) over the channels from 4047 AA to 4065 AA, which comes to 2.7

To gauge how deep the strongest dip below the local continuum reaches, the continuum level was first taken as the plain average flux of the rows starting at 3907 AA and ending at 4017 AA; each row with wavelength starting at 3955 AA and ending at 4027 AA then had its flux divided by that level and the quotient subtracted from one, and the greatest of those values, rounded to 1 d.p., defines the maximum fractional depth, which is 0.6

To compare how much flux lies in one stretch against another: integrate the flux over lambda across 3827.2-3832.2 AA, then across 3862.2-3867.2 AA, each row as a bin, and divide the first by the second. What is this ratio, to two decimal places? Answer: 0.65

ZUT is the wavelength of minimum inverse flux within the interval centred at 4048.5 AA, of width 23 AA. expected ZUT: 4053.5 AA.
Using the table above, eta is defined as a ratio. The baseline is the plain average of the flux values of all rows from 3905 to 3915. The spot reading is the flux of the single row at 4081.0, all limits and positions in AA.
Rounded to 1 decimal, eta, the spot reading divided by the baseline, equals 1.4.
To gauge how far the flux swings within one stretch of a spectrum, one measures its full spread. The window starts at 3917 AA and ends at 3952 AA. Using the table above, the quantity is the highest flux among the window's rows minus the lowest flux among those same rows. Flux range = 13.0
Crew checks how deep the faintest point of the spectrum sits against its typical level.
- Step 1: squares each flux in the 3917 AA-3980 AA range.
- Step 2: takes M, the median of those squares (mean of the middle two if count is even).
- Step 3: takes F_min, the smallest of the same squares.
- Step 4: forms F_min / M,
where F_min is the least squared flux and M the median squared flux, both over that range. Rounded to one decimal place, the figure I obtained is 0.2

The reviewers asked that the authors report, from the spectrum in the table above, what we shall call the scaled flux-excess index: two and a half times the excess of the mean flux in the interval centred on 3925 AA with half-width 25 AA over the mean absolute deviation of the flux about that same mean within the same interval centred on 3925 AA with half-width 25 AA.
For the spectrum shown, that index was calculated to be 25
